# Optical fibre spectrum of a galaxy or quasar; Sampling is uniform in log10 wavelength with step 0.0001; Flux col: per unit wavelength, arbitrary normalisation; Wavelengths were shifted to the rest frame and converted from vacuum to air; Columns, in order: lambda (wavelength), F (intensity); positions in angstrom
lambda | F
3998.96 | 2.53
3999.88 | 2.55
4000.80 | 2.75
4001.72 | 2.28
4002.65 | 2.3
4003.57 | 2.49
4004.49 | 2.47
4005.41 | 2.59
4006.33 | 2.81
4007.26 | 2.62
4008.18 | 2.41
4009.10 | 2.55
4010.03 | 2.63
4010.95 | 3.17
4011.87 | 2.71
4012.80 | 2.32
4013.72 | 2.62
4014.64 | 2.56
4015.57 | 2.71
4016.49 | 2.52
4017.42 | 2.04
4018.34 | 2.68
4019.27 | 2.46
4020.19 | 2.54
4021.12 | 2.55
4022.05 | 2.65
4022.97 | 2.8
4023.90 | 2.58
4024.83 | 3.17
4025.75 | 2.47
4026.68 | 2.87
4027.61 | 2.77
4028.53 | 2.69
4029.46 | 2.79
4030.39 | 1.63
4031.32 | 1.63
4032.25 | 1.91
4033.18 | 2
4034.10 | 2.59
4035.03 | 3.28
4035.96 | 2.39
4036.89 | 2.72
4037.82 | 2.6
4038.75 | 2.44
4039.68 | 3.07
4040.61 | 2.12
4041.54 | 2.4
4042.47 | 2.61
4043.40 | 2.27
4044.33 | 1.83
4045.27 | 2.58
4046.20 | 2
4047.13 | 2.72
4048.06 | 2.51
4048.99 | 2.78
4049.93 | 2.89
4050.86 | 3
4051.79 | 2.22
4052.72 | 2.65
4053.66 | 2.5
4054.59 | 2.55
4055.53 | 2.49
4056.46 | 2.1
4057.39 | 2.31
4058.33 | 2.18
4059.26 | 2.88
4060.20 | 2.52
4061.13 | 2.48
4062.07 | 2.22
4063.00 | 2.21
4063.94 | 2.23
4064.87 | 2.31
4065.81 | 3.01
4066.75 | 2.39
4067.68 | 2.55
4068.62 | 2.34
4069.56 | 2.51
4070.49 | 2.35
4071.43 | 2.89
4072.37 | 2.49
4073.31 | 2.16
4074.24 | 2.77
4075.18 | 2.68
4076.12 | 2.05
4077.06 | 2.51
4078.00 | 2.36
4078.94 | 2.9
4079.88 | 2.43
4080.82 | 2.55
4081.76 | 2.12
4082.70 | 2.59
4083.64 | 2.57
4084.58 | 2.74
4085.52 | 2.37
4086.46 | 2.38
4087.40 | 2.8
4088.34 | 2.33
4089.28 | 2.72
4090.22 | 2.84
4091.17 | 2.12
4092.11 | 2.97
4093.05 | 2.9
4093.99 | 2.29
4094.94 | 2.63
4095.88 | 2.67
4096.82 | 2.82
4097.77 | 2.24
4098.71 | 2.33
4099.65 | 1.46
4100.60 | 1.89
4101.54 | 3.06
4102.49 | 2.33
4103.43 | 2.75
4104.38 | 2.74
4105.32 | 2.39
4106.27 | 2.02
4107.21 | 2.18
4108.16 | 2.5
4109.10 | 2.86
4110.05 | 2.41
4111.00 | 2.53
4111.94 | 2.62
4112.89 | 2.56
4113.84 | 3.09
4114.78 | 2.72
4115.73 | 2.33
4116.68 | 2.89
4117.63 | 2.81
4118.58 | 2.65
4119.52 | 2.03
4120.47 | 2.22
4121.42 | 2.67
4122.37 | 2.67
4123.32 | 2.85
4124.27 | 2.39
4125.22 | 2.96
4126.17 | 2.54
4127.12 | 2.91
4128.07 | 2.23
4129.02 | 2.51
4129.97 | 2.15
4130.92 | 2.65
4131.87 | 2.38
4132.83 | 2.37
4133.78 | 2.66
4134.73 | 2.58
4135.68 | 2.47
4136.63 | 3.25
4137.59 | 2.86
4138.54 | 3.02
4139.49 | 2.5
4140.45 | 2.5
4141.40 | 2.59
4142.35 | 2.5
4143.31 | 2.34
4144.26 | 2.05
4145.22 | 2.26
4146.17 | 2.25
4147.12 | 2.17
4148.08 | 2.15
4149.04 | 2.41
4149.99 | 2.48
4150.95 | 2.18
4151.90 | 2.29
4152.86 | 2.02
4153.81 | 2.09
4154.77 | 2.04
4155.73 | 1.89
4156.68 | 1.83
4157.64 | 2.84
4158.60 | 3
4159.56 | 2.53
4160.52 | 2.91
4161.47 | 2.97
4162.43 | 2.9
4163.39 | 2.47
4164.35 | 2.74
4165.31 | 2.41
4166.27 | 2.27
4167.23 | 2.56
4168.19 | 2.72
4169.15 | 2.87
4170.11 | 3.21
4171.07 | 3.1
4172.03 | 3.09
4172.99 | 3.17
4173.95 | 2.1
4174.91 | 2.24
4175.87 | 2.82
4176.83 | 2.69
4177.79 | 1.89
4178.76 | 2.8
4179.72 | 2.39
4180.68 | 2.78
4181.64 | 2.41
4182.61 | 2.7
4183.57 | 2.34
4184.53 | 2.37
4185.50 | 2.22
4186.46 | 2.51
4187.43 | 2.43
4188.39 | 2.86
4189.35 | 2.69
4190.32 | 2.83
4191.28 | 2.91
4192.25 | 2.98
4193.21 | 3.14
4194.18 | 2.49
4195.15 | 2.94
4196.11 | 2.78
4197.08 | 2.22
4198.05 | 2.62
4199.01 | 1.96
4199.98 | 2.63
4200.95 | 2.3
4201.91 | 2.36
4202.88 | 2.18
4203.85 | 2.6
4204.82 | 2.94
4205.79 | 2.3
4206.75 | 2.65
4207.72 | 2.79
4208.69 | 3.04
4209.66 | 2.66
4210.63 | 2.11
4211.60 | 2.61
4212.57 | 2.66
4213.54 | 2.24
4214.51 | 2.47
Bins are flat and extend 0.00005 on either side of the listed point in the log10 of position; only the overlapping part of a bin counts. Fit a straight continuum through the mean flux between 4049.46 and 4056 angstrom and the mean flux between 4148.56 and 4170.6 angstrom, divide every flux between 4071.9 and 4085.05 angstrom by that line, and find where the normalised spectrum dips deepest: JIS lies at 4076.12 angstrom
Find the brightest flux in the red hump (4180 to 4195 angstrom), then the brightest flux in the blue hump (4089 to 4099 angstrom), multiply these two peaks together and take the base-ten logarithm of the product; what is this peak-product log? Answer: 0.97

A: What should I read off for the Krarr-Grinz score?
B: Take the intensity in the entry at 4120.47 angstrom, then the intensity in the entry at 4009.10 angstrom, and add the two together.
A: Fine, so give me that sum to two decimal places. 4.77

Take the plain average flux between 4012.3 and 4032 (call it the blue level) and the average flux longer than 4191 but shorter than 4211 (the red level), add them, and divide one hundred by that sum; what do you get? 19.5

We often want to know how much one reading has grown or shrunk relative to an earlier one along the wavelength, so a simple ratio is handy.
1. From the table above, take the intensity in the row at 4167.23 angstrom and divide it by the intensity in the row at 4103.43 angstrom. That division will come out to 0.93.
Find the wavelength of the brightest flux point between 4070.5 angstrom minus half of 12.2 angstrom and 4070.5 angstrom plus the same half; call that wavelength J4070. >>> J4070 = 4065.81 angstrom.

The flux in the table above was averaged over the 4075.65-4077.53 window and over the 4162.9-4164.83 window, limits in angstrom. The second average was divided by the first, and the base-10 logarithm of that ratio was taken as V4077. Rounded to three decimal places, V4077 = 0.058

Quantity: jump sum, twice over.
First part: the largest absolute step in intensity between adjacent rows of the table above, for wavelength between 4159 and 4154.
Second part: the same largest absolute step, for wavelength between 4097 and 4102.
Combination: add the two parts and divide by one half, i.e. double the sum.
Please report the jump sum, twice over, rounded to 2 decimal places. 4.36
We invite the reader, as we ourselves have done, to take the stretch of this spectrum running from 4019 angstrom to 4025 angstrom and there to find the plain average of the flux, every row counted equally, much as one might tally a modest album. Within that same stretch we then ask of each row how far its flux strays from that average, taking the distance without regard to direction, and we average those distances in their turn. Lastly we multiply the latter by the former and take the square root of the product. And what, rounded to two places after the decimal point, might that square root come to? 0.68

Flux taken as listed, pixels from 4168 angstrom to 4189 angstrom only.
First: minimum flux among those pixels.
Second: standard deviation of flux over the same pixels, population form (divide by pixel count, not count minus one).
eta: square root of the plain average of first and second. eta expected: 1.06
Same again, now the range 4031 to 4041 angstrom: 1.03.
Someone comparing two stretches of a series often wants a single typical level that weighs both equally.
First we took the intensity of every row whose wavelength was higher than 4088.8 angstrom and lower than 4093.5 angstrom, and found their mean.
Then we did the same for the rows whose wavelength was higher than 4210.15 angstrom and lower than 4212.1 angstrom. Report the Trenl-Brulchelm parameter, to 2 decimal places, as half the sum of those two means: 2.54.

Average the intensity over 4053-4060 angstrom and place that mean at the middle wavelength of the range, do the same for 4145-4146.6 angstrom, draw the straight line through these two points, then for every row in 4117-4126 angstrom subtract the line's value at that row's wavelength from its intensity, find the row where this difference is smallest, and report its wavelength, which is 4119.52 angstrom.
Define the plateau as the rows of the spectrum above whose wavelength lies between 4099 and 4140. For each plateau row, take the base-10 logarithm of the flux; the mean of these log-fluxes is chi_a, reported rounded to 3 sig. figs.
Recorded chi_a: 0.402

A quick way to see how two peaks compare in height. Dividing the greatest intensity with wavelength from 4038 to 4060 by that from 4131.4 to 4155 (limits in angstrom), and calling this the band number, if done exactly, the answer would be 0.945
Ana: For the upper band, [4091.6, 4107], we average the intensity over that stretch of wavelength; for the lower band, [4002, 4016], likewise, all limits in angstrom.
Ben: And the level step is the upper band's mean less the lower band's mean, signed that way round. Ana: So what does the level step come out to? -0.13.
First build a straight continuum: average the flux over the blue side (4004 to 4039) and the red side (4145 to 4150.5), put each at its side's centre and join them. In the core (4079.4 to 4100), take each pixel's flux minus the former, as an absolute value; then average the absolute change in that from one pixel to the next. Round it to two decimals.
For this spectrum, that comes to 0.21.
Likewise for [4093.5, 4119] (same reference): 0.27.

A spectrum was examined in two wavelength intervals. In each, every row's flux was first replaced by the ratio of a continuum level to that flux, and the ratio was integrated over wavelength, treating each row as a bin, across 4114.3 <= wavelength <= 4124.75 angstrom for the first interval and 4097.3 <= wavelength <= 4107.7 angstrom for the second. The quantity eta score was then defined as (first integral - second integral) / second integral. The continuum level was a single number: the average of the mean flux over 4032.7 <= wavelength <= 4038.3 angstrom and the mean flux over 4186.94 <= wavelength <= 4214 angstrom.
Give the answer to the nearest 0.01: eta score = -0.12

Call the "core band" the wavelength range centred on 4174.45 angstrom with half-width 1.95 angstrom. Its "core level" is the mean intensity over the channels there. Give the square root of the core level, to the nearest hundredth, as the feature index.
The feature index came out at 1.61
